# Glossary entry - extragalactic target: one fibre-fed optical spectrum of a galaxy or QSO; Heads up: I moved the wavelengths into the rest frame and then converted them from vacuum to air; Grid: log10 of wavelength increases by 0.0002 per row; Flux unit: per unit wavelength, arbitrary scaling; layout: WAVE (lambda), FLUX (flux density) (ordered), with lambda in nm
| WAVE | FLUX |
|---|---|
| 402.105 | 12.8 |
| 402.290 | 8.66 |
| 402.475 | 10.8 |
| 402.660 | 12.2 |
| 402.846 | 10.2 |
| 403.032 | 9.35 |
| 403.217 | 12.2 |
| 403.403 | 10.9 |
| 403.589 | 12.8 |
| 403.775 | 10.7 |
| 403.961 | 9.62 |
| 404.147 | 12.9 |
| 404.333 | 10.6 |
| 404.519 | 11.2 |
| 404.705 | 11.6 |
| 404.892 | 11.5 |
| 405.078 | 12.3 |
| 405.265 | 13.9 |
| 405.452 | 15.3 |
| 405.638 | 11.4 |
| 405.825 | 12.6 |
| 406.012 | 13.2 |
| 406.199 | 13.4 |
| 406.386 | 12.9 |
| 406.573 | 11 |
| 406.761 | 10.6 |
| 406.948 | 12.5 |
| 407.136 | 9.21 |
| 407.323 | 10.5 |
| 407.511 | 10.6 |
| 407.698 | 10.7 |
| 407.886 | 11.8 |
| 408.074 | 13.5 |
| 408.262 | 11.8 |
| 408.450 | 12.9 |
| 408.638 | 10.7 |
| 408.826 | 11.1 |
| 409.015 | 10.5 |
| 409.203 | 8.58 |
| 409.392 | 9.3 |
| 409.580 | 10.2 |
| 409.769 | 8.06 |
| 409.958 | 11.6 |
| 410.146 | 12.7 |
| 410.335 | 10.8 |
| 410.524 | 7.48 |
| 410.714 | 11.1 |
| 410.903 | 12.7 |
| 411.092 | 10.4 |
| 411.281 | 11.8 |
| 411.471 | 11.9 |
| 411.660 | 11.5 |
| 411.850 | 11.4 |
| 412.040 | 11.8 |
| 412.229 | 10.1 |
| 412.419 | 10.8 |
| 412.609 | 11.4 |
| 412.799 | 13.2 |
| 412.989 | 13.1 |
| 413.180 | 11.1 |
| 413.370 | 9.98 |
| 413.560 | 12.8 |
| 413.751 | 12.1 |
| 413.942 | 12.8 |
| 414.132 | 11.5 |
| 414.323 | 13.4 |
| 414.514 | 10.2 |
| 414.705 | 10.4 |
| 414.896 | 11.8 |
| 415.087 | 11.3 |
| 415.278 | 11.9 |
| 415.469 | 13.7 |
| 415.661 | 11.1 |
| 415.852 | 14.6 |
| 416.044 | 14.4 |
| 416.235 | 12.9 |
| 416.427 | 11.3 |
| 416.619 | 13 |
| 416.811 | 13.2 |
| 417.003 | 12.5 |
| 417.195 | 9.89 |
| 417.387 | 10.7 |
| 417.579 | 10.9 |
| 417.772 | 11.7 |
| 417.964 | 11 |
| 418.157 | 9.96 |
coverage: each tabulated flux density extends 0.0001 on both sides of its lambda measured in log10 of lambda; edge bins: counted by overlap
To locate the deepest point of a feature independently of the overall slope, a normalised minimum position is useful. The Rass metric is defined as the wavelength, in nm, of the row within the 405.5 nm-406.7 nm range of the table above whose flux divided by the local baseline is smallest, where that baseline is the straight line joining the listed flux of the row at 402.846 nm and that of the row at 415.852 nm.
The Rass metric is 406.573 nm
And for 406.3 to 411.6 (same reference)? 410.524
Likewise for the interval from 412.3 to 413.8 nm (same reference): 413.370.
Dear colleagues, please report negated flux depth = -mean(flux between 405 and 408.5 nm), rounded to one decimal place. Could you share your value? -12.1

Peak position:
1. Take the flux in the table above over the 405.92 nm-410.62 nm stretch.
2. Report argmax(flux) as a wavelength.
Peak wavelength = 408.074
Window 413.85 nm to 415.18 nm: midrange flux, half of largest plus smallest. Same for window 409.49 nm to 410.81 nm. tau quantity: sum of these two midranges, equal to 21.9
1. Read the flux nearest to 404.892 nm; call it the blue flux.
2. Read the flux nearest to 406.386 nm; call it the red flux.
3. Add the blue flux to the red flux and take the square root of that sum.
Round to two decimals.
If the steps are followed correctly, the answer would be 4.94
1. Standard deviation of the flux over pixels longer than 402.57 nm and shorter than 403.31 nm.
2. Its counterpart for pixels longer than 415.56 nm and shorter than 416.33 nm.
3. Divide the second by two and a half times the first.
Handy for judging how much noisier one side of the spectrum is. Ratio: 0.45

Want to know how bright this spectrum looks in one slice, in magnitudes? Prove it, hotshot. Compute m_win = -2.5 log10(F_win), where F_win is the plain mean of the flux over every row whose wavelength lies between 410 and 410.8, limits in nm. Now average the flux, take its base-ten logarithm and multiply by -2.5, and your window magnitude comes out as -2.56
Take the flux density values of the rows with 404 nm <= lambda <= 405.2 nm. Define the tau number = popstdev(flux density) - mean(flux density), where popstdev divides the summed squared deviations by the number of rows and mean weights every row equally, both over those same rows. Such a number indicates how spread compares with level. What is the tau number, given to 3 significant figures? -10.9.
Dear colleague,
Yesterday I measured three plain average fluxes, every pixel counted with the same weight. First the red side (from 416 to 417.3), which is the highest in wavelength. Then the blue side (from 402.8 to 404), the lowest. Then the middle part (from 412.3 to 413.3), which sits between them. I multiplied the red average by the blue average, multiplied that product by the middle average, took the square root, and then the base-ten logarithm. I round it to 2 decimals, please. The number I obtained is 1.60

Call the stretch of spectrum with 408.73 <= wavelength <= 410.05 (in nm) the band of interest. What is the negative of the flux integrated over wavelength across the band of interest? -13.1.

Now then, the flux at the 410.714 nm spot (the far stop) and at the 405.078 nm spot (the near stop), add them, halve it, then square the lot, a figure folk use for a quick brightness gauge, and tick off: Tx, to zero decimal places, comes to 137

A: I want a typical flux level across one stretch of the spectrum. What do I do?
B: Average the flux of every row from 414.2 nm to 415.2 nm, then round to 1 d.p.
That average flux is 11.4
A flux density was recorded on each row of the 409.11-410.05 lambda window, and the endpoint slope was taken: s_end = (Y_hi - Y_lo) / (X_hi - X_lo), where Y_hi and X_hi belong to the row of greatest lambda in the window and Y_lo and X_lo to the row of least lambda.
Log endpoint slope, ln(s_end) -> 1.4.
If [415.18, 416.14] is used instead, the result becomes 1.2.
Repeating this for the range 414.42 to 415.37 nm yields 0.8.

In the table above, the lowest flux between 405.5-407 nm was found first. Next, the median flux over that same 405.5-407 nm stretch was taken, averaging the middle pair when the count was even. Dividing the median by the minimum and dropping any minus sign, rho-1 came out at 1.18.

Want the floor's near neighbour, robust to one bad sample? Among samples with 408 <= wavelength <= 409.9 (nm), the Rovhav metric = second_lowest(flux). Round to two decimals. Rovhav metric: 8.58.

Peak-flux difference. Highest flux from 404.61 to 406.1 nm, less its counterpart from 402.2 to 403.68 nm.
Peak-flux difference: 2.5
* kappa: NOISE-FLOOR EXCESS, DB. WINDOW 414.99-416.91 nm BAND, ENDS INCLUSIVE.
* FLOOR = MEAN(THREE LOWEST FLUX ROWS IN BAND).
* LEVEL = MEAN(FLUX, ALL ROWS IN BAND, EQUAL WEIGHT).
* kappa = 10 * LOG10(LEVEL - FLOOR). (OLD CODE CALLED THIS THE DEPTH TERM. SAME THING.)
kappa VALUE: 1.8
